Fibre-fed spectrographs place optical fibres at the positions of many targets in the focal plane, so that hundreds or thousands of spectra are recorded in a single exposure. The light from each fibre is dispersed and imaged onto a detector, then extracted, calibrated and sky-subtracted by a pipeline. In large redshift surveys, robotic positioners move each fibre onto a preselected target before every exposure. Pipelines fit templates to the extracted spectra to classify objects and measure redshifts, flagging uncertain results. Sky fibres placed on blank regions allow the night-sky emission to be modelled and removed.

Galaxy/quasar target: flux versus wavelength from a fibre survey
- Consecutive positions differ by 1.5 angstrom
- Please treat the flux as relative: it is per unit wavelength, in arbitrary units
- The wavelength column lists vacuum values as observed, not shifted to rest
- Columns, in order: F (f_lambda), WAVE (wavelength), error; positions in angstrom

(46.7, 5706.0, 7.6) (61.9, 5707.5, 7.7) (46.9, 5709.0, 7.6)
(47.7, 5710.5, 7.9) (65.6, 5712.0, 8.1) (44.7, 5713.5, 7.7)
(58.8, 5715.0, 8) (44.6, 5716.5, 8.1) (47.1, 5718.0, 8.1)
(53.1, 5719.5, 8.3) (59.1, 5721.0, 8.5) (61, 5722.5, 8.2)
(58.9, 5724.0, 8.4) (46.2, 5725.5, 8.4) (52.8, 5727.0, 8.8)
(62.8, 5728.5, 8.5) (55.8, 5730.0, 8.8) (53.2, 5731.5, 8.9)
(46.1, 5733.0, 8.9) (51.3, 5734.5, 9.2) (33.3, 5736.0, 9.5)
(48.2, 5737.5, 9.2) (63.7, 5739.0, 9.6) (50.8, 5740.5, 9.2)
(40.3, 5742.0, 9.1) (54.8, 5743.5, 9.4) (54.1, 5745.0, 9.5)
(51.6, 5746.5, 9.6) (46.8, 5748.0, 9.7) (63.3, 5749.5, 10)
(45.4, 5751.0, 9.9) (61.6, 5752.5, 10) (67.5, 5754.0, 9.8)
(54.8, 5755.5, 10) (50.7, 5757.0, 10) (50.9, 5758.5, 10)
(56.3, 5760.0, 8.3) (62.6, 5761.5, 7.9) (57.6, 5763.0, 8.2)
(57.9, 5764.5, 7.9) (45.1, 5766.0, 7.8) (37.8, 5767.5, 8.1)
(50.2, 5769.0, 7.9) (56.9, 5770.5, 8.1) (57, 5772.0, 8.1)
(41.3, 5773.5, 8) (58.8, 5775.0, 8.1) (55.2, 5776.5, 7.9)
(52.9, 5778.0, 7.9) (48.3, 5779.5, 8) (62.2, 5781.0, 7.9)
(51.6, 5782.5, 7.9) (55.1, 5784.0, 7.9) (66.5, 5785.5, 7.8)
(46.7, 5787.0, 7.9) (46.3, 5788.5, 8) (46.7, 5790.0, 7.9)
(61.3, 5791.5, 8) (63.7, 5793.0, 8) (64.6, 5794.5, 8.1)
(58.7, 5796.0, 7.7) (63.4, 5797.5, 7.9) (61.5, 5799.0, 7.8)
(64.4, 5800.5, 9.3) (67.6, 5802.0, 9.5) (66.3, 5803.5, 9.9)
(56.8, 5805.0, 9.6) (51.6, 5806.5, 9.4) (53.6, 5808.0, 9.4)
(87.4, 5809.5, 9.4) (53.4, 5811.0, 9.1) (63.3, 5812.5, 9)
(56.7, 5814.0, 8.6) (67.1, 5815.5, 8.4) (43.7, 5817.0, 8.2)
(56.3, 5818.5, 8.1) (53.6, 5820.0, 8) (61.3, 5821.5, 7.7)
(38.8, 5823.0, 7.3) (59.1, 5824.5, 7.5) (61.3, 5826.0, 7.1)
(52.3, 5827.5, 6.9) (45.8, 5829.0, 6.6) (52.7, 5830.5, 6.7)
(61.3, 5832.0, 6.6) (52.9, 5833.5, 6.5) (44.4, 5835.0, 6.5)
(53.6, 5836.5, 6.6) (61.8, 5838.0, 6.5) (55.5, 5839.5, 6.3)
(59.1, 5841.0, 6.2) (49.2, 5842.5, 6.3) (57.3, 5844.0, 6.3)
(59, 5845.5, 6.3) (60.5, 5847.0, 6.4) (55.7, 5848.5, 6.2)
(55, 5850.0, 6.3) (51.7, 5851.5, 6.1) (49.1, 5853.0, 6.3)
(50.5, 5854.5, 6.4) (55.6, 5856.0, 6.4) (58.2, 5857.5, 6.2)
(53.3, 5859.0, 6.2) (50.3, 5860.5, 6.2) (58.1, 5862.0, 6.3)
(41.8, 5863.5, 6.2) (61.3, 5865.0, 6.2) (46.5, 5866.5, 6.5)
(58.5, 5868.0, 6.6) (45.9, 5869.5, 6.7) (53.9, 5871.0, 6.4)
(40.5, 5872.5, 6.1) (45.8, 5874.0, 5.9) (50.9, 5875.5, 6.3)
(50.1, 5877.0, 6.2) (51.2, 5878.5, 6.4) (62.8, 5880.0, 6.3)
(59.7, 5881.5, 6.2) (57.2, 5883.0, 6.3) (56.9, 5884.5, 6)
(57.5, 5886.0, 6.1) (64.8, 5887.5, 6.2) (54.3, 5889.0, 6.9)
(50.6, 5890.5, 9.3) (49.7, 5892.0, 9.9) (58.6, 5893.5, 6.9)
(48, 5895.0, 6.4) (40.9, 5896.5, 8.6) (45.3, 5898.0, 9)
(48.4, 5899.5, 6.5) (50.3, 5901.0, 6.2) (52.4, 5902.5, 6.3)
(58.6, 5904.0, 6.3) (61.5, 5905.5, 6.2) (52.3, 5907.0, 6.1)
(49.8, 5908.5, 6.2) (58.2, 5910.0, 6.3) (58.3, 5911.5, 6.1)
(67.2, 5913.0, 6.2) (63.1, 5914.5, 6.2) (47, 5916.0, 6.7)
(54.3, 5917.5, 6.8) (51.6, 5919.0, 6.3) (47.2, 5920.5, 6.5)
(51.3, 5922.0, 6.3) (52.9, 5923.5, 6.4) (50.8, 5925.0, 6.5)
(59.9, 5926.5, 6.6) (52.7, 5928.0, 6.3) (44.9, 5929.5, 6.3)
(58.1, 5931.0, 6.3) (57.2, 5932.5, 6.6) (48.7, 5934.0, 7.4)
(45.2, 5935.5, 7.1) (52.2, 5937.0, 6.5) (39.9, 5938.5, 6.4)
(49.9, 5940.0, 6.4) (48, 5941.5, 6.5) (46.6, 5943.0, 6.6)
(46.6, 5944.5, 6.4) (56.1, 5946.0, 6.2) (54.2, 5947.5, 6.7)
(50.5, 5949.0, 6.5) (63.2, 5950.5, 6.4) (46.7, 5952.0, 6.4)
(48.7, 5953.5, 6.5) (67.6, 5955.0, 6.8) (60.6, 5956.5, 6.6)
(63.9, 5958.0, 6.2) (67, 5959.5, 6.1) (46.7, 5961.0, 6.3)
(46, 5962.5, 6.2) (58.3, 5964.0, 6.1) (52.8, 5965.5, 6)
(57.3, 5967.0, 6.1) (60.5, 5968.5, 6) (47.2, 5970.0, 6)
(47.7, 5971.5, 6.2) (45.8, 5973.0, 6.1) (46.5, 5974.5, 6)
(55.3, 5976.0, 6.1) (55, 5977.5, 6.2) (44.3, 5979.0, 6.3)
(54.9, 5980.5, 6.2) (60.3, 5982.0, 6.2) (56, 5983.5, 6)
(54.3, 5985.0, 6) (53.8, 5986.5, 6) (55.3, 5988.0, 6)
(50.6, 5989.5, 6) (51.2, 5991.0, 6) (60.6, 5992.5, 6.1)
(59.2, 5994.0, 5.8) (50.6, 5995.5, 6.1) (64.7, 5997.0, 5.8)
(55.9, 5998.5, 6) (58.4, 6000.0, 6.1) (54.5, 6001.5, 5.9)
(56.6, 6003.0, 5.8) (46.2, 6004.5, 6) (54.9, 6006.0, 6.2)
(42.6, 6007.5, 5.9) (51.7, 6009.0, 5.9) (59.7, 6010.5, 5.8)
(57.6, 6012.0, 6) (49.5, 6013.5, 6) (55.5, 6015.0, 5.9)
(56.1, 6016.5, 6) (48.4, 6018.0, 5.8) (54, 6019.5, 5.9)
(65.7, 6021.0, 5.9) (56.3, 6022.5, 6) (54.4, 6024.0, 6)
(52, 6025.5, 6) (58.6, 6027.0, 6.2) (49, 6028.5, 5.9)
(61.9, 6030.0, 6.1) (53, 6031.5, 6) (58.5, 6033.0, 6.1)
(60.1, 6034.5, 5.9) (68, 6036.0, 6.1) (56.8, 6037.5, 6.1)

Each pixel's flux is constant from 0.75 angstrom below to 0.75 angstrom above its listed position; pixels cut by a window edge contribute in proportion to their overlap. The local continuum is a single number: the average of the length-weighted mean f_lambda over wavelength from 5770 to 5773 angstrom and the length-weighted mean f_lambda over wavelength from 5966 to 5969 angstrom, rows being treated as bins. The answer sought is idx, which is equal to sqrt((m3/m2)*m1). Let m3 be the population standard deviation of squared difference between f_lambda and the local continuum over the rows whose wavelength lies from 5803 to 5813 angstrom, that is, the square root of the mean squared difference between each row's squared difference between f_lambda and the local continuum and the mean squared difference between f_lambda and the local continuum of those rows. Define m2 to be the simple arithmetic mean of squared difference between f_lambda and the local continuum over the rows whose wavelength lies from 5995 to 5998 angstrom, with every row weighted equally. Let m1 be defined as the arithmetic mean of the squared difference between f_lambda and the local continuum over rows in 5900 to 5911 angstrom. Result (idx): 12.1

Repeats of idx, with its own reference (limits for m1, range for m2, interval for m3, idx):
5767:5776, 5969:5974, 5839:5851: 4.5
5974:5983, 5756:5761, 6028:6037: 8.9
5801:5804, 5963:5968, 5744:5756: 27.4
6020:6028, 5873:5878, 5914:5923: 3.3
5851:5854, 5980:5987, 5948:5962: 15.2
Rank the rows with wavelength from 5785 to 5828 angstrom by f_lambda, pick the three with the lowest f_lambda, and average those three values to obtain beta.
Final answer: 42.9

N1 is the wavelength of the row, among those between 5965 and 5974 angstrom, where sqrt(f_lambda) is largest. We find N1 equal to 5968.5 angstrom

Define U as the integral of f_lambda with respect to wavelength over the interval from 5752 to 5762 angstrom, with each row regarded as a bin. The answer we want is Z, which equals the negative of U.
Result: -576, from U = 576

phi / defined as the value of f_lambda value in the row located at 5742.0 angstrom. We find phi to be 40.3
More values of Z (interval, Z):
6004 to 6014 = -519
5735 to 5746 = -544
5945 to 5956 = -607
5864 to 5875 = -552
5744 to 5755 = -613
